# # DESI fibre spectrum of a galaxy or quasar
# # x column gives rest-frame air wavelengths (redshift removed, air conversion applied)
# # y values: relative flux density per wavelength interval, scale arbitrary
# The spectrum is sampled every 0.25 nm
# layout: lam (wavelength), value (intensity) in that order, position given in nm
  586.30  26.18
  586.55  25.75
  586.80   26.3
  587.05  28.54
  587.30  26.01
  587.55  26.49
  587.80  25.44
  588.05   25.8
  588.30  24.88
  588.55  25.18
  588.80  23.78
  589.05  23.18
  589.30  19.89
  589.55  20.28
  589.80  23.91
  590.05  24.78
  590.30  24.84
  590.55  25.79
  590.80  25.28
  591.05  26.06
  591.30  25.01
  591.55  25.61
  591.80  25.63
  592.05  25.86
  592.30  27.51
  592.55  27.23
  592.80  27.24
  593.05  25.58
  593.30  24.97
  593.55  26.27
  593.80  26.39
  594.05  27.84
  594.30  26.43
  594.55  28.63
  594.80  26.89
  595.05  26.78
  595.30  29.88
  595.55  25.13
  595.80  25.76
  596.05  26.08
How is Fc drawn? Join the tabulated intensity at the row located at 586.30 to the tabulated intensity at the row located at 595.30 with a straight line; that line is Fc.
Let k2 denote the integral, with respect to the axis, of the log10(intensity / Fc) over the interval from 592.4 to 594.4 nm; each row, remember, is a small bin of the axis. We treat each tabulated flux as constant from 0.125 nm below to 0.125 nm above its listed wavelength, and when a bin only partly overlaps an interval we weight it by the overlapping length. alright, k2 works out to -0.081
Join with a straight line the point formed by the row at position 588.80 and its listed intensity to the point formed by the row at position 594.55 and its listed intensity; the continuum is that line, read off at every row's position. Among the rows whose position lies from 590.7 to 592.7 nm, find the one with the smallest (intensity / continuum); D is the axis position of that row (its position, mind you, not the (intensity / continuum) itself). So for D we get 591.30 nm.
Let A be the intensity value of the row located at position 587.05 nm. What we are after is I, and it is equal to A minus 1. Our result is 27.5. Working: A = 28.54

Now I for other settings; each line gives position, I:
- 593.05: 24.6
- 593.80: 25.4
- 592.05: 24.9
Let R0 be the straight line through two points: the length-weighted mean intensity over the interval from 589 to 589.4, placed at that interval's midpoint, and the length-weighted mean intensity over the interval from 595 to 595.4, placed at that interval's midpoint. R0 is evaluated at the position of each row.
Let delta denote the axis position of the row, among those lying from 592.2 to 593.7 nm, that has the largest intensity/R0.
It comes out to 592.30 nm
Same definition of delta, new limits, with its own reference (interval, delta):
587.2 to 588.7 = 587.55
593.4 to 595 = 594.55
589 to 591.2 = 590.55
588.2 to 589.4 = 588.30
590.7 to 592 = 591.05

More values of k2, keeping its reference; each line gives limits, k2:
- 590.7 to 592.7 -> -0.075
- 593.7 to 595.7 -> -0.074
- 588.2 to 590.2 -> -0.145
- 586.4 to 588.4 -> -0.016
